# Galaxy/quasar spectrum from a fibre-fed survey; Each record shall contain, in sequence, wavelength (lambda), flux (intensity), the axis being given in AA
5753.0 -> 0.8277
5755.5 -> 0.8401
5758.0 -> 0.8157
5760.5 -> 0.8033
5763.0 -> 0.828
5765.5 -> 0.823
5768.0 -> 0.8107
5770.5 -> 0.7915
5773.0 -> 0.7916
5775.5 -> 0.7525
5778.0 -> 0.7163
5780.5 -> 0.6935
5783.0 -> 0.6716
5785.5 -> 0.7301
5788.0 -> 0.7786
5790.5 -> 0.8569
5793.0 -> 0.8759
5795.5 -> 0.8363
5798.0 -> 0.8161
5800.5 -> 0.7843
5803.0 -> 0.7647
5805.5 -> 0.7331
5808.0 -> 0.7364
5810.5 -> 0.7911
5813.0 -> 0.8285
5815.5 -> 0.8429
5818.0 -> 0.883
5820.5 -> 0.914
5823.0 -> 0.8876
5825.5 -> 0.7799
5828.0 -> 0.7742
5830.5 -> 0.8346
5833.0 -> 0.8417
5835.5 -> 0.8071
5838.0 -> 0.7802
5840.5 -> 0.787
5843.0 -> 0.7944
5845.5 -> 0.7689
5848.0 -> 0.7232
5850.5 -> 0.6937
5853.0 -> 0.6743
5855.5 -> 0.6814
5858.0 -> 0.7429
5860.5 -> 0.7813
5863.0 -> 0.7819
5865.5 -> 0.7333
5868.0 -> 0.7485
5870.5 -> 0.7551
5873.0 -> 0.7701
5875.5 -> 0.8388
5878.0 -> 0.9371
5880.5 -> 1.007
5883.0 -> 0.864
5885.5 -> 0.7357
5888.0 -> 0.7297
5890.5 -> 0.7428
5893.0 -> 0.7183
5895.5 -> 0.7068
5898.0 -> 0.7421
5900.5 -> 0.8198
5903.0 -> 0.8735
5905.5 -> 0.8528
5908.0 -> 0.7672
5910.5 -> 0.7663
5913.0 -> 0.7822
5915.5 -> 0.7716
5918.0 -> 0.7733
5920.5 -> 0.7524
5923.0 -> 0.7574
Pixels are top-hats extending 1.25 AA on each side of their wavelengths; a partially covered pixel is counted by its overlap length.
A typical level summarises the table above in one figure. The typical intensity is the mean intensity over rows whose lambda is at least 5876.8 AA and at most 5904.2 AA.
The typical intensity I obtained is 0.807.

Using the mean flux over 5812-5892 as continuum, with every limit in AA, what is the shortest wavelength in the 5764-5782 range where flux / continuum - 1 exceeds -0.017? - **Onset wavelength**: 5765.5 AA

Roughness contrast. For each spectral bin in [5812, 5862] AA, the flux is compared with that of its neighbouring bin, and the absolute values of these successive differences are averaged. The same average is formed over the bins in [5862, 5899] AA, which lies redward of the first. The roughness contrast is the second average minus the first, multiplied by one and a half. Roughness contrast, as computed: 0.026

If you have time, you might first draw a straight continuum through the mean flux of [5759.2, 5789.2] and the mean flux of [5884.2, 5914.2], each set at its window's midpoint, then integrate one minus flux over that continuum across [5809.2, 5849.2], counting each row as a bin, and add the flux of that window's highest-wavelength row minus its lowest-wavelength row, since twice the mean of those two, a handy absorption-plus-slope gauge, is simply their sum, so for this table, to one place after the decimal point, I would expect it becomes -2.5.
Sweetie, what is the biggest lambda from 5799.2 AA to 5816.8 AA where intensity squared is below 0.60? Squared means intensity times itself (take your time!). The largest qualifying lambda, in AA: 5808.0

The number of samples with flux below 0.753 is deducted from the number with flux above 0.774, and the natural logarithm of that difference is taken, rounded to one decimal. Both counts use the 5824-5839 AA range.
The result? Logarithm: 1.8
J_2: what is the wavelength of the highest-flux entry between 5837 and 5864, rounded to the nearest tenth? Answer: 5843.0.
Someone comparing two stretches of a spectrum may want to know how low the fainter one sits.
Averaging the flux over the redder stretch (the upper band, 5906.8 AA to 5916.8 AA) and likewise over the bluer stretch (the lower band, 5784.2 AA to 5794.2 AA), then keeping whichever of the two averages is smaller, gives 0.77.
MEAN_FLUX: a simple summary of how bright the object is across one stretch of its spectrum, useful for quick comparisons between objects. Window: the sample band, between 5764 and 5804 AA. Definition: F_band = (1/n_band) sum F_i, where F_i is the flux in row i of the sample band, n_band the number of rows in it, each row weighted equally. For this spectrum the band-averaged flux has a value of 0.781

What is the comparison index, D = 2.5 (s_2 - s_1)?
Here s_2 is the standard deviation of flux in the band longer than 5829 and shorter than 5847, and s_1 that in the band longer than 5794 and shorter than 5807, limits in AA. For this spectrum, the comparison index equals -0.03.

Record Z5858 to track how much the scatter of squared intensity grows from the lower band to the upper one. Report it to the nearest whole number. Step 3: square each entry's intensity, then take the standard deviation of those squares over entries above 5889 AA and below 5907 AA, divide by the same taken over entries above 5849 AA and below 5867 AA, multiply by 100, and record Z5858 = 163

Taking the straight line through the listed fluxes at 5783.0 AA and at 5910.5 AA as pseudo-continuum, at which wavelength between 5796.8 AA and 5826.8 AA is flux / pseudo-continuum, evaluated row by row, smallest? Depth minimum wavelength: 5805.5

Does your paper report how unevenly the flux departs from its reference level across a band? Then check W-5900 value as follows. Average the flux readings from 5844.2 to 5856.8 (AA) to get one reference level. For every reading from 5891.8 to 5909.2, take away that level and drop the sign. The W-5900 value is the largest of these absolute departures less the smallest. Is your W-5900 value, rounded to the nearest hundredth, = 0.16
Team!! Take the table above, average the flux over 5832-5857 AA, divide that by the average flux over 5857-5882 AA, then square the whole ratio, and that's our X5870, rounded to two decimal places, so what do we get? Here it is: 0.87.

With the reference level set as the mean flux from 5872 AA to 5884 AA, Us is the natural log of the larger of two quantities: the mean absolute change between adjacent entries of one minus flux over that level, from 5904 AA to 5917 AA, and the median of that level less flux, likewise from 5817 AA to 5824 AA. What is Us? -3.4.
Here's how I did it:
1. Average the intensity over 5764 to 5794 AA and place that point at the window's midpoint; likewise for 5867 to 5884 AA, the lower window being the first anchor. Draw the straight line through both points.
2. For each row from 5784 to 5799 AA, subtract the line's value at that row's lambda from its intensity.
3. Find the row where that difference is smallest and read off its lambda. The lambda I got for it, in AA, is 5785.5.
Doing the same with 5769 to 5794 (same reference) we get 5783.0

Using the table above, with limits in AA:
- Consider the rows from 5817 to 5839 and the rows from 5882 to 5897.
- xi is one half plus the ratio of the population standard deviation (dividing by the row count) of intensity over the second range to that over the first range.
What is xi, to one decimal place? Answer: 1.6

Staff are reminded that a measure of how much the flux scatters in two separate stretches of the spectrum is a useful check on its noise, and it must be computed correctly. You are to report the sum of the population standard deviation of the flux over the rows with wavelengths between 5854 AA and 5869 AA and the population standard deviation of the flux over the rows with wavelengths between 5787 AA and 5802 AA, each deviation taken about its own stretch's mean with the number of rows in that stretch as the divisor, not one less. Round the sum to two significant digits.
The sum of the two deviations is 0.070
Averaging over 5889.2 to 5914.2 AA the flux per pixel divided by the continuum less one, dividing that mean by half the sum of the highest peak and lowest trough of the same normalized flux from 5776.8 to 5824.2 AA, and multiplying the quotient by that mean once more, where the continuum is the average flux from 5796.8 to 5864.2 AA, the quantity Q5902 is 0.016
